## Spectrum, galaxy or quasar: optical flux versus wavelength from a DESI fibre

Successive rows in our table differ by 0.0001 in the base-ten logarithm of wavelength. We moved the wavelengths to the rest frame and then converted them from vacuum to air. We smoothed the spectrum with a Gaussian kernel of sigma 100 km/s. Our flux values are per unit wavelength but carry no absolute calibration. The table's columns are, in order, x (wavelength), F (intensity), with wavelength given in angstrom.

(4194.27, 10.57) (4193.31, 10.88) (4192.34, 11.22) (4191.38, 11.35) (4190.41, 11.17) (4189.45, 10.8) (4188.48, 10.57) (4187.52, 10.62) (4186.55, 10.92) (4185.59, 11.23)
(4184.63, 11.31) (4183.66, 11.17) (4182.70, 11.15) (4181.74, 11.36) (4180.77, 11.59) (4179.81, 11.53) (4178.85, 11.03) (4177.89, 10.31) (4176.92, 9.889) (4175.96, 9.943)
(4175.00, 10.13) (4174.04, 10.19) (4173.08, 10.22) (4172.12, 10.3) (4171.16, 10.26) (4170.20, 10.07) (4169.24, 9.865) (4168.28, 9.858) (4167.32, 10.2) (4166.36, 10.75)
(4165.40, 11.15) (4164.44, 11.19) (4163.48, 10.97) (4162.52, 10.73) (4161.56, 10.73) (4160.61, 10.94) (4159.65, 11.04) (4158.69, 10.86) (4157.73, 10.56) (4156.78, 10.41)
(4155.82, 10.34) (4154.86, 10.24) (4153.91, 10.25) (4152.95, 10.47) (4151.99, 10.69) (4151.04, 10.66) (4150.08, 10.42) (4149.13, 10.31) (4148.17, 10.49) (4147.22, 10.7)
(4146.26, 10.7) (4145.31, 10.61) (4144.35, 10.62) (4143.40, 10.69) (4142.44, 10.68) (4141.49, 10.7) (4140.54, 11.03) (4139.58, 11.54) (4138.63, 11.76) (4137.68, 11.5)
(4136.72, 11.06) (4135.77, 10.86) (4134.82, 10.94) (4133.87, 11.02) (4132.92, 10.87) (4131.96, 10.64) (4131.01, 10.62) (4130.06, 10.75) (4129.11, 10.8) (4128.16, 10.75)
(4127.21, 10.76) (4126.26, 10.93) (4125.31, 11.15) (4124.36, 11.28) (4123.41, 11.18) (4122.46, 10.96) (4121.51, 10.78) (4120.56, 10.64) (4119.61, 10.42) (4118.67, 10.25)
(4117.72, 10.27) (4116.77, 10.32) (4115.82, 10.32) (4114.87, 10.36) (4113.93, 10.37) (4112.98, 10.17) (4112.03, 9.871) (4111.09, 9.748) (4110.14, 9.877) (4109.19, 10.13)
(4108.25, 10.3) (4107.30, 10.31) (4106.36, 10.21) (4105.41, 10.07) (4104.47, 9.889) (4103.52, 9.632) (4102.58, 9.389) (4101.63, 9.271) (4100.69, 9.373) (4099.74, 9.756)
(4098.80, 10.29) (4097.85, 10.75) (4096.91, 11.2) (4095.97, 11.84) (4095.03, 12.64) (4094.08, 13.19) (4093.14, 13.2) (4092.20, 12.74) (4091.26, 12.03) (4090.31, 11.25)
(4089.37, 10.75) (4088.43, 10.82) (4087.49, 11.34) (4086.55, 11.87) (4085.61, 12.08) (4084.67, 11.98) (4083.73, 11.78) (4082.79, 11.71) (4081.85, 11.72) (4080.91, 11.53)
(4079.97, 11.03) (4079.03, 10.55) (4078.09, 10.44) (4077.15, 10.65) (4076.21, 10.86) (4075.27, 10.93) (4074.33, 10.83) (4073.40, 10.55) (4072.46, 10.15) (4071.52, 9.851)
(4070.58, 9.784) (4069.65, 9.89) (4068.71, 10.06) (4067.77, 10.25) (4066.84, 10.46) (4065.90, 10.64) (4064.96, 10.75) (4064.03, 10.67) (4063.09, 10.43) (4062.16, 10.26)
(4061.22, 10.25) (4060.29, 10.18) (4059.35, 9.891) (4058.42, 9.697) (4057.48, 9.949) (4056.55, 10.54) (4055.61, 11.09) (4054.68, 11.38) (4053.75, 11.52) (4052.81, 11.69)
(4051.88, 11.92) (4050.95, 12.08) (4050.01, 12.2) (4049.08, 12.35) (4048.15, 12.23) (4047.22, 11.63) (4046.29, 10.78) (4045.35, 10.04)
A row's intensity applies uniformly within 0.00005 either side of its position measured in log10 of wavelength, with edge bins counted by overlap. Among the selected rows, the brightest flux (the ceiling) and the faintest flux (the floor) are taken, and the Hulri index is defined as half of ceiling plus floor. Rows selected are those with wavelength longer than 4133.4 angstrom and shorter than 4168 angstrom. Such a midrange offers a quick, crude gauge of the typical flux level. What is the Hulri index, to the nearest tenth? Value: 11.0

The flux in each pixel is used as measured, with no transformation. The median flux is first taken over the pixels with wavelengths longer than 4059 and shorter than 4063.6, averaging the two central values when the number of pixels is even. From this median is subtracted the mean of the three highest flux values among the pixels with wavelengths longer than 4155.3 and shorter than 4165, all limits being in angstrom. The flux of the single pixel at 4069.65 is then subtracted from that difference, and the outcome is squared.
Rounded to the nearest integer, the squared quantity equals 115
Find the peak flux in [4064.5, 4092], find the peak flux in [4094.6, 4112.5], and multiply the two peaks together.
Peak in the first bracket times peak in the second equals 153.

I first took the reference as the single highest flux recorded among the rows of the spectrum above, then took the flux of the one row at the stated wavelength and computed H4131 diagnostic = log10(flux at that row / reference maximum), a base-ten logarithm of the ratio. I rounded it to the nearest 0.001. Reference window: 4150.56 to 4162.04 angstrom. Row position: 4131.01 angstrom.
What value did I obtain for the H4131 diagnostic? -0.017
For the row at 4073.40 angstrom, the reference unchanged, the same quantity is -0.020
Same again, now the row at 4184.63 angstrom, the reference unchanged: 0.010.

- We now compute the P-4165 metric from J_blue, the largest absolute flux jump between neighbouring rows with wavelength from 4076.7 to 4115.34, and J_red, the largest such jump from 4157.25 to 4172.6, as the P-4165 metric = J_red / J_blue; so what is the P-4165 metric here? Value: 0.69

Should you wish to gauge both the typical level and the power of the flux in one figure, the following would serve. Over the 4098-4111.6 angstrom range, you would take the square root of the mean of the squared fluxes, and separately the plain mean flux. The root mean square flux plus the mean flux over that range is 19.8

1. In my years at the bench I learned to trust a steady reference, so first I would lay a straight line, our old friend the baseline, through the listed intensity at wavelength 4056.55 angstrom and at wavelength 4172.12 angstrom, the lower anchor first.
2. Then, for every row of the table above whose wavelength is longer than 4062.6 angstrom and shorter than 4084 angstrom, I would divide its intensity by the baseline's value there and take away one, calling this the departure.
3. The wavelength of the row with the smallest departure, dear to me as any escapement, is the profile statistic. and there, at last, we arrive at 4070.58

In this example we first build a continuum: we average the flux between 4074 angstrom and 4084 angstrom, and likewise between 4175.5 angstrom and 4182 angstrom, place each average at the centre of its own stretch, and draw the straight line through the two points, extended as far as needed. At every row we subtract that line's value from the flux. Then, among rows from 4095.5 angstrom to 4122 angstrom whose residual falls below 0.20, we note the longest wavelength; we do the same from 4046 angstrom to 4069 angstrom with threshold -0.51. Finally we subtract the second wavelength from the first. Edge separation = 52.8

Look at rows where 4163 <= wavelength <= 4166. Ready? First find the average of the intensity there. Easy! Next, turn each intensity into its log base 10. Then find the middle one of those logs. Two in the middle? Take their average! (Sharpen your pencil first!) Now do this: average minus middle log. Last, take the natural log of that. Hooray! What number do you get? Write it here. 2.31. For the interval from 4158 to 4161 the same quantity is 2.29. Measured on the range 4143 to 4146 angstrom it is 2.26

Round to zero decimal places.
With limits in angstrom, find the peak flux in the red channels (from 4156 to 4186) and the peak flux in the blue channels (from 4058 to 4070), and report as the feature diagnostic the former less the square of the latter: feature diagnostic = -104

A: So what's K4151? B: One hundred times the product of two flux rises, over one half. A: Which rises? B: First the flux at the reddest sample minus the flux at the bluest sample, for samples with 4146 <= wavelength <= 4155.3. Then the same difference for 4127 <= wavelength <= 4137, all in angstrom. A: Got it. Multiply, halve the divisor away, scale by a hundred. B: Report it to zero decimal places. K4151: -28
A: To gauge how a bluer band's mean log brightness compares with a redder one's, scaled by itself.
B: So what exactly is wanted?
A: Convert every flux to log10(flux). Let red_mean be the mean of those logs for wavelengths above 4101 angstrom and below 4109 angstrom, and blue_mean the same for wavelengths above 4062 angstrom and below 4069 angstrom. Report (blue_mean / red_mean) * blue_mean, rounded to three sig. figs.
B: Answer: 1.04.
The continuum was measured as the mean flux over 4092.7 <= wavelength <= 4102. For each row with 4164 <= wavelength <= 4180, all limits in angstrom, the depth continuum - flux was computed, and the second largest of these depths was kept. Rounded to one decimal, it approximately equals 1.3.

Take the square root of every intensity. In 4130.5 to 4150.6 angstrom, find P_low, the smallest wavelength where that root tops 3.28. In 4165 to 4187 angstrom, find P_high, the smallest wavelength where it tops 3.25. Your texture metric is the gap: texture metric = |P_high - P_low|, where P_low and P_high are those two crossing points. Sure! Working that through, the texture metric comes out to 32.5 angstrom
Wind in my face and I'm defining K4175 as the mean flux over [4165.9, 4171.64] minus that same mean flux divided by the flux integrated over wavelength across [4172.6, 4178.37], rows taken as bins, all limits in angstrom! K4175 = 10.0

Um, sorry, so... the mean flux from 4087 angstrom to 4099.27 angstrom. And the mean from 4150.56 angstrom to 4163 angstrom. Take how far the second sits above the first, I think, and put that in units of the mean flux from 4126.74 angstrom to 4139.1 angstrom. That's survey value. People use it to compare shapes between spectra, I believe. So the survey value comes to -0.10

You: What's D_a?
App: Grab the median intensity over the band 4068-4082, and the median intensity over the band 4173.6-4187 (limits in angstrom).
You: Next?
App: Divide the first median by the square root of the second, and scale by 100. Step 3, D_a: 317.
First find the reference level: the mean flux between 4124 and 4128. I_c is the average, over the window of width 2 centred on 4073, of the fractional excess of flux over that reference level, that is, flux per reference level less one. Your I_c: -0.06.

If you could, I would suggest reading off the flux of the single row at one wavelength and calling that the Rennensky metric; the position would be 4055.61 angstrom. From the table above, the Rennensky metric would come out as 11.09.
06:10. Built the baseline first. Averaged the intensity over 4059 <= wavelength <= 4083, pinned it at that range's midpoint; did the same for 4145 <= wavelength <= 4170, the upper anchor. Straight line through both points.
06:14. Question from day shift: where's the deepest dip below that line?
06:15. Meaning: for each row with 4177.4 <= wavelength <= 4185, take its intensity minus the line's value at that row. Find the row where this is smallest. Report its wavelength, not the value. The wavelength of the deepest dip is 4177.89 angstrom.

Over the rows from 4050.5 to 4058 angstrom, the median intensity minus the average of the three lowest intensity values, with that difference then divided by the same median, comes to 0.08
